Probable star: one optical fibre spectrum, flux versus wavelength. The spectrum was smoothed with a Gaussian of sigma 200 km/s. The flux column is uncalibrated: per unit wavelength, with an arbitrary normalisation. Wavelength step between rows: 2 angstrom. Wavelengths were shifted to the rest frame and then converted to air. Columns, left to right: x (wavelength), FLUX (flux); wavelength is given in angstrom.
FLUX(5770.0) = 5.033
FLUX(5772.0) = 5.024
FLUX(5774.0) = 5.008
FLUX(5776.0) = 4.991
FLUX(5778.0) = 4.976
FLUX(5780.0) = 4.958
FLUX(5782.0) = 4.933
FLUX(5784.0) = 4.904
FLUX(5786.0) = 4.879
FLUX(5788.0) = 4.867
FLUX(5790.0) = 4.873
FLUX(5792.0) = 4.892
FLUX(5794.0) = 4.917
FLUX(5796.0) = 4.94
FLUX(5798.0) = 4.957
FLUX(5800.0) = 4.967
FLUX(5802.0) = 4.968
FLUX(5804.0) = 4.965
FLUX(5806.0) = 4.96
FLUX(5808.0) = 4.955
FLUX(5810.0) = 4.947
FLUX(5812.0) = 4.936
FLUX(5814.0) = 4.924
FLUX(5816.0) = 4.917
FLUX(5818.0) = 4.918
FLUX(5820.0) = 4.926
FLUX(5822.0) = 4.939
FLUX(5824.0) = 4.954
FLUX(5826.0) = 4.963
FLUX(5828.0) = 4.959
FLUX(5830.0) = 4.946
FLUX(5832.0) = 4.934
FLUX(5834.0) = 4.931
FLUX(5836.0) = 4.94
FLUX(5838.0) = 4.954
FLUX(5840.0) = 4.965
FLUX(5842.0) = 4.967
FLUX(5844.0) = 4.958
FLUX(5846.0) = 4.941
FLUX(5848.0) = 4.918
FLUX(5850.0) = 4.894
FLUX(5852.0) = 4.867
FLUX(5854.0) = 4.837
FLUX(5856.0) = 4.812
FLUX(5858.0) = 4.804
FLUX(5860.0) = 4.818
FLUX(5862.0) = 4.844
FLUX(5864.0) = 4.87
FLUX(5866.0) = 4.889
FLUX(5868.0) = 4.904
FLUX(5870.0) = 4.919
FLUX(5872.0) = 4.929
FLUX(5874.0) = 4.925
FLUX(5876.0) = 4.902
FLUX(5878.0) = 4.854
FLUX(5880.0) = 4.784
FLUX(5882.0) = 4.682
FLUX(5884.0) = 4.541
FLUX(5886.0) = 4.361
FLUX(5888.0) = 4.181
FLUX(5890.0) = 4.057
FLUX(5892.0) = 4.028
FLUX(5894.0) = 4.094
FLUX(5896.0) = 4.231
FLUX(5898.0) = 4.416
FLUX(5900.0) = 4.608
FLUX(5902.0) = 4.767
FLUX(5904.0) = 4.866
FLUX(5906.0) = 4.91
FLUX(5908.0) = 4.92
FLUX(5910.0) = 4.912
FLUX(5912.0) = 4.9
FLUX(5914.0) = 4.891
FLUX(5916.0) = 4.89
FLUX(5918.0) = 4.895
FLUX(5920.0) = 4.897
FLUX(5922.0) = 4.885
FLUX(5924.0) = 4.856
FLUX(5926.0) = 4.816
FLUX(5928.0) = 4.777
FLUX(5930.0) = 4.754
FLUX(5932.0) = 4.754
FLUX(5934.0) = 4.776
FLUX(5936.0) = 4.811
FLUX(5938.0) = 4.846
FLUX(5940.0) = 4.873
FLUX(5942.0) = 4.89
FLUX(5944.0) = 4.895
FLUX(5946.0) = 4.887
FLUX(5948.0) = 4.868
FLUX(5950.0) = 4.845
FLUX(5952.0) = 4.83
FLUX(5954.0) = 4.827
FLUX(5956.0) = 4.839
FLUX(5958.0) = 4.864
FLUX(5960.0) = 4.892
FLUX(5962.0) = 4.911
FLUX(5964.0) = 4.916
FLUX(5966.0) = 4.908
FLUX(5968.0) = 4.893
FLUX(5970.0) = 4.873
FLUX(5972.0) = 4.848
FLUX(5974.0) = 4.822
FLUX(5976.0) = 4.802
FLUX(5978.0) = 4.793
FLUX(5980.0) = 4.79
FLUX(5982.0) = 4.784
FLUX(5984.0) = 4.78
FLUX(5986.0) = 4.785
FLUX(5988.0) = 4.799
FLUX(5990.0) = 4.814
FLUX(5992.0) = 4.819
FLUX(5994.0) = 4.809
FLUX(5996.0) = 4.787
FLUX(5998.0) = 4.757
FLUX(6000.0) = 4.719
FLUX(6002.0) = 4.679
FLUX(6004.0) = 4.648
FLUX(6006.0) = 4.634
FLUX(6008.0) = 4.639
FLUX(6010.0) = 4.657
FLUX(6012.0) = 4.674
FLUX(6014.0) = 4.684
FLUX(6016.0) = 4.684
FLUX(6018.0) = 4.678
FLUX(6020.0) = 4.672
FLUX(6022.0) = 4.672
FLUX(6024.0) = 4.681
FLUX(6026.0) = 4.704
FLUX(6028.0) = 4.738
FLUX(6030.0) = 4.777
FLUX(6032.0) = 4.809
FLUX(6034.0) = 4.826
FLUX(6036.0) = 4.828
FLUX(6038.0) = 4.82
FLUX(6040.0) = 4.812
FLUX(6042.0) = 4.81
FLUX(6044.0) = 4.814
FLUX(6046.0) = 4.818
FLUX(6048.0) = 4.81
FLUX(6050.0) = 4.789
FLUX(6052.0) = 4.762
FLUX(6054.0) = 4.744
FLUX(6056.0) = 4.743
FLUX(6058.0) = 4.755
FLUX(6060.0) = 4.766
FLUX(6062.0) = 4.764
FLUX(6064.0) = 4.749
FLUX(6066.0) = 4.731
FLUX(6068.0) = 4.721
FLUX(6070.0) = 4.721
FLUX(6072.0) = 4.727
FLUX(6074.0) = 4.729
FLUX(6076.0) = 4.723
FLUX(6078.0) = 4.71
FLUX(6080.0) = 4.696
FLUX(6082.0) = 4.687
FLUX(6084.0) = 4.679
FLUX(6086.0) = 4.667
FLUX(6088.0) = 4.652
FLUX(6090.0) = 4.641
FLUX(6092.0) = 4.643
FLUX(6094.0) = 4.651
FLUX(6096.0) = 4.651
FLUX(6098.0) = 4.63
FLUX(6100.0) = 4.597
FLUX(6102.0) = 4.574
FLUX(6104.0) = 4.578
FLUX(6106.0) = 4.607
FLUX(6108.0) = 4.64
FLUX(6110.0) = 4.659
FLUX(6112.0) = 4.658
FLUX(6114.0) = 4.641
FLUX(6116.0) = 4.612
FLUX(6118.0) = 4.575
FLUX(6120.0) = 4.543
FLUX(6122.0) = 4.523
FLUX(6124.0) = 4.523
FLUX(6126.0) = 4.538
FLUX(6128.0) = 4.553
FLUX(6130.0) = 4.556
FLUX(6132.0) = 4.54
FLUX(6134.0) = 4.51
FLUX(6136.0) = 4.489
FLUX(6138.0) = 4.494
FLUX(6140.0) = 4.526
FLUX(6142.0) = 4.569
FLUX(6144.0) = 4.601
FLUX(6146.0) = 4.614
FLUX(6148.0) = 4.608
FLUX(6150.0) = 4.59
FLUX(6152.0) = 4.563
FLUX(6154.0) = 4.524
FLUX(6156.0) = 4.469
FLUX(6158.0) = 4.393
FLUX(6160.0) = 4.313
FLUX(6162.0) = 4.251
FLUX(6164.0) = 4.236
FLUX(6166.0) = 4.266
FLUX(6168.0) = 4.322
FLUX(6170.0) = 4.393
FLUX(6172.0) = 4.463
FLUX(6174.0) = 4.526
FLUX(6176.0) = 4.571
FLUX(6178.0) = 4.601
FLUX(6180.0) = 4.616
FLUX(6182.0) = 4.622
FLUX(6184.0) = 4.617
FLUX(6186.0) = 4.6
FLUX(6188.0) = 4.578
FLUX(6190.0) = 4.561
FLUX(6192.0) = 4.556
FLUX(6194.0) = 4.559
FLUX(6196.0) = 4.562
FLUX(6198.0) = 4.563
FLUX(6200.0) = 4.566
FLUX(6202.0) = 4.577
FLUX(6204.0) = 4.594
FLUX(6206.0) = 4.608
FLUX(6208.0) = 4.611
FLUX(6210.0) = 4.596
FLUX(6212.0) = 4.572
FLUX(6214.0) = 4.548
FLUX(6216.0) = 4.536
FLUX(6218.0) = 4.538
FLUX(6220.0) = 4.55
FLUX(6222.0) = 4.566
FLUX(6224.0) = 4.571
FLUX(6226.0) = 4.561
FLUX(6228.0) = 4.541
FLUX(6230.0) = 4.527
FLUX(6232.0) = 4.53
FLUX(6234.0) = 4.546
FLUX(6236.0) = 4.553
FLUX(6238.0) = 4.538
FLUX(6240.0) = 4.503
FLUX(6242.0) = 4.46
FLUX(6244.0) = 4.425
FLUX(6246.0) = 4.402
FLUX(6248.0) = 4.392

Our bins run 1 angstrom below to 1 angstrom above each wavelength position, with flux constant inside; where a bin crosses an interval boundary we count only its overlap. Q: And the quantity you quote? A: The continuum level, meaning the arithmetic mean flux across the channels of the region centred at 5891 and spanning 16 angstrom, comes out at 4.2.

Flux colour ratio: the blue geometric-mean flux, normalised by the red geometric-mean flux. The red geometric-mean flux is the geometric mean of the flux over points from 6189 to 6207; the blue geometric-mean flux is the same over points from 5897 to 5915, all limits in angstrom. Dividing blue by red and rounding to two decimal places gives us 1.05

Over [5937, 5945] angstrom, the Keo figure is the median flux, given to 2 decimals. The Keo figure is 4.88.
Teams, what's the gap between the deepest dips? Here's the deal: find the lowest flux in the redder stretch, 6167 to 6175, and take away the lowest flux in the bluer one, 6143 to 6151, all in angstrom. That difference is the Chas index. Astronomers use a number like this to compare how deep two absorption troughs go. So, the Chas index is -0.27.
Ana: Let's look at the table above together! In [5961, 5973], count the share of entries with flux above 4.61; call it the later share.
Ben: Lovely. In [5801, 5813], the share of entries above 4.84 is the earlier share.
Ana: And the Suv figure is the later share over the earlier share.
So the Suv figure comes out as 1.00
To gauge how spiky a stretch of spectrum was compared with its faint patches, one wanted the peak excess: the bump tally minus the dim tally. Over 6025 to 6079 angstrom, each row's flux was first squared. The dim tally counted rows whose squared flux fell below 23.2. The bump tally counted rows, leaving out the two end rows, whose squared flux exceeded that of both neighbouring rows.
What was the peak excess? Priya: -19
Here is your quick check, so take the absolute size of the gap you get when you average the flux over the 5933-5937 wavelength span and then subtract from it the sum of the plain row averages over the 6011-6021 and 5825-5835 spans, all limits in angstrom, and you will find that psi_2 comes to 4.83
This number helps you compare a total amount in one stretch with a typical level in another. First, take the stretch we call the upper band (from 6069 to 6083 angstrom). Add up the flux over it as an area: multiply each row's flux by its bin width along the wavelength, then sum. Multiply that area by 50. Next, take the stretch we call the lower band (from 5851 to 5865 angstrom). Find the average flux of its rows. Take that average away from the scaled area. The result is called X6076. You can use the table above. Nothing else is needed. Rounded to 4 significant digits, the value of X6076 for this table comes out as 3294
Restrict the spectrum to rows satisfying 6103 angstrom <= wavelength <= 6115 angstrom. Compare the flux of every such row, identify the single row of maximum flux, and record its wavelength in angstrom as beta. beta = 6110.0 angstrom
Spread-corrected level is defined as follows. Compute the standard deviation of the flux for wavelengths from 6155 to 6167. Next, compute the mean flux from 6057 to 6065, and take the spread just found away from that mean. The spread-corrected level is 4.67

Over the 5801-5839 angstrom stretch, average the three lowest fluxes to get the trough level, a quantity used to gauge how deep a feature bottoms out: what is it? 4.9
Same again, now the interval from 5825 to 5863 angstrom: 4.8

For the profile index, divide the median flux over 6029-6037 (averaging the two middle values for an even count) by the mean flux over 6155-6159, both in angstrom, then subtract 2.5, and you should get -1.41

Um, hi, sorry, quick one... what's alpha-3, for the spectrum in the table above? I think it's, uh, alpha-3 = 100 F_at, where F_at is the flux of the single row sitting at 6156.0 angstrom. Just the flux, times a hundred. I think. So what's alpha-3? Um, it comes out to 447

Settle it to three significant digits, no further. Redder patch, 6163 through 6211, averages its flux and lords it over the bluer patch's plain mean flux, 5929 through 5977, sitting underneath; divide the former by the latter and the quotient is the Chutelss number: 0.934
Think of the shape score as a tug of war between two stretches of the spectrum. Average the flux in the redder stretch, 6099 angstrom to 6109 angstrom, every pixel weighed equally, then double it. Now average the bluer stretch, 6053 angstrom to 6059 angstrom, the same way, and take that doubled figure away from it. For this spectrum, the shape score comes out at -4.45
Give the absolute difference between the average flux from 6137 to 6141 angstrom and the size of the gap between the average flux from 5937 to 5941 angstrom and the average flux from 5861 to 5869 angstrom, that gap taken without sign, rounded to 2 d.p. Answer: 4.49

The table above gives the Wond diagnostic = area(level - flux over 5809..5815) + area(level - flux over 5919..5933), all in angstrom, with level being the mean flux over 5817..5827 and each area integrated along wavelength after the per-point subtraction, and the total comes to 1.7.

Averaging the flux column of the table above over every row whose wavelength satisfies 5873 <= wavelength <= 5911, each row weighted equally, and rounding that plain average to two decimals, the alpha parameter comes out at 4.58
